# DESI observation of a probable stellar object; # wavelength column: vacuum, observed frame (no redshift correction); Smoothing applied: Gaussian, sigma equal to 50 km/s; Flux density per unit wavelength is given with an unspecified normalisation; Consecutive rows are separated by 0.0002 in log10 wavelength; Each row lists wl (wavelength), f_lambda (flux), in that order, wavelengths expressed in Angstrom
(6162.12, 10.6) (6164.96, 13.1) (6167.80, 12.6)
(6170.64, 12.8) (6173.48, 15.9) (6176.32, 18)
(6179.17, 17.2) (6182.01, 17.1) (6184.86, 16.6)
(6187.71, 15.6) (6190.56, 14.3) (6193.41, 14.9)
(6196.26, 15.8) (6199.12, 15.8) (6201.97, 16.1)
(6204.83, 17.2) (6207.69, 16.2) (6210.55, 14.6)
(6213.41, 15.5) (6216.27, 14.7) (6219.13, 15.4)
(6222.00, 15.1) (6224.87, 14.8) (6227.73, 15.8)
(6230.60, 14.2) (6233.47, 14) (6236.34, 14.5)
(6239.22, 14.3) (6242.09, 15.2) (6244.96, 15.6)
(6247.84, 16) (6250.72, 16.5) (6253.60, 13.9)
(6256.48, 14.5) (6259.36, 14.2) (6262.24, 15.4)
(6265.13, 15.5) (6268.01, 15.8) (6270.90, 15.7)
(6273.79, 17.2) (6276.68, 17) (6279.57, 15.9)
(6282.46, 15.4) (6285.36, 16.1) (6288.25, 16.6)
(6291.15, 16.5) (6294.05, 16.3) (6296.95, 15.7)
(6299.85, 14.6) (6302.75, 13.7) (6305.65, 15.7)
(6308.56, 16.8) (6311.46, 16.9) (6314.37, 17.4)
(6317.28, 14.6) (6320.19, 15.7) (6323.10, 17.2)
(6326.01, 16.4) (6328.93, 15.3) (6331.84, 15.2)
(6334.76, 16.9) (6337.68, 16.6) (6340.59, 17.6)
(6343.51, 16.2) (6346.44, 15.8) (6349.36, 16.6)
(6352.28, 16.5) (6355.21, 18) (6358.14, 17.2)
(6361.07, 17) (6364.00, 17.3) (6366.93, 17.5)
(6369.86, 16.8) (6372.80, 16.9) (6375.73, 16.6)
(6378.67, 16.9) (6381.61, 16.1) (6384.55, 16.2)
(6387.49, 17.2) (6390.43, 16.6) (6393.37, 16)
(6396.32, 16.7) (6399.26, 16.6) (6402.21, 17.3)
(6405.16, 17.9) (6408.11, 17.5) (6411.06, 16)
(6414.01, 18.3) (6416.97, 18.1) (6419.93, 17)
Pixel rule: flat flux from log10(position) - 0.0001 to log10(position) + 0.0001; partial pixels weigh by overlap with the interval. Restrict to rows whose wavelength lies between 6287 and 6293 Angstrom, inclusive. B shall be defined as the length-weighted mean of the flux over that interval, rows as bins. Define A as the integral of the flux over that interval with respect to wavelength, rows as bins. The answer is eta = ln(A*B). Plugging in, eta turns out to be 7.40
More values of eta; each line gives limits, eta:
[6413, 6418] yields 7.41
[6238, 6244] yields 7.19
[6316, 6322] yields 7.25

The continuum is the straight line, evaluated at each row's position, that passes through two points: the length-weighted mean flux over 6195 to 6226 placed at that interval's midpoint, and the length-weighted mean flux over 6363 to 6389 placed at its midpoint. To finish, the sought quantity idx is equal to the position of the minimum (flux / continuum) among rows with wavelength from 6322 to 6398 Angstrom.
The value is 6331.84 Angstrom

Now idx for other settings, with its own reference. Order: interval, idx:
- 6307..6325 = 6317.28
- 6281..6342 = 6302.75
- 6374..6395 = 6393.37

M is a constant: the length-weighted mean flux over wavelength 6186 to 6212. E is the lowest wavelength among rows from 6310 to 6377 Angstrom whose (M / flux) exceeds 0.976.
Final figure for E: 6317.28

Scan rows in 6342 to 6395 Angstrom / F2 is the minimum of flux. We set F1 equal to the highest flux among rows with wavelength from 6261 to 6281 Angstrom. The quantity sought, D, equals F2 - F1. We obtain -1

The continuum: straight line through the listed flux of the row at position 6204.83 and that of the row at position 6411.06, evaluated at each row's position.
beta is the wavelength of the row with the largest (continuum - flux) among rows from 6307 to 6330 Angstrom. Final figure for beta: 6317.28 Angstrom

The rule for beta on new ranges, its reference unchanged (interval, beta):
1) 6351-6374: 6352.28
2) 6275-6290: 6282.46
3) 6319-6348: 6331.84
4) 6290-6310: 6302.75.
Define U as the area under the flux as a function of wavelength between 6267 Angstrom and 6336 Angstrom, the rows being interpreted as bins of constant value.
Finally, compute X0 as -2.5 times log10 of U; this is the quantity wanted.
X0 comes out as -7.61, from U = 1106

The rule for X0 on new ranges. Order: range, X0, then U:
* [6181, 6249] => -7.55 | 1045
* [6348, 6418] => -7.69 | 1189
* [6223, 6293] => -7.58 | 1081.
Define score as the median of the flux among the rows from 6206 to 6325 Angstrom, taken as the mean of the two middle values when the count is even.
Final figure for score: 15.6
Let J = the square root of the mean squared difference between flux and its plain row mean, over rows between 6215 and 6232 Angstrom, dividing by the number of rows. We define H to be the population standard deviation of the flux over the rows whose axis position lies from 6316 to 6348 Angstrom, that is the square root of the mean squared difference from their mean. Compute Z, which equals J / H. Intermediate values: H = 0.87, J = 0.51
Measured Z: 0.6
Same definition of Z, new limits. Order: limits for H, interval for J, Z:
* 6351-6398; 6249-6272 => 1.6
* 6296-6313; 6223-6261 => 0.7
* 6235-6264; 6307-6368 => 1.0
